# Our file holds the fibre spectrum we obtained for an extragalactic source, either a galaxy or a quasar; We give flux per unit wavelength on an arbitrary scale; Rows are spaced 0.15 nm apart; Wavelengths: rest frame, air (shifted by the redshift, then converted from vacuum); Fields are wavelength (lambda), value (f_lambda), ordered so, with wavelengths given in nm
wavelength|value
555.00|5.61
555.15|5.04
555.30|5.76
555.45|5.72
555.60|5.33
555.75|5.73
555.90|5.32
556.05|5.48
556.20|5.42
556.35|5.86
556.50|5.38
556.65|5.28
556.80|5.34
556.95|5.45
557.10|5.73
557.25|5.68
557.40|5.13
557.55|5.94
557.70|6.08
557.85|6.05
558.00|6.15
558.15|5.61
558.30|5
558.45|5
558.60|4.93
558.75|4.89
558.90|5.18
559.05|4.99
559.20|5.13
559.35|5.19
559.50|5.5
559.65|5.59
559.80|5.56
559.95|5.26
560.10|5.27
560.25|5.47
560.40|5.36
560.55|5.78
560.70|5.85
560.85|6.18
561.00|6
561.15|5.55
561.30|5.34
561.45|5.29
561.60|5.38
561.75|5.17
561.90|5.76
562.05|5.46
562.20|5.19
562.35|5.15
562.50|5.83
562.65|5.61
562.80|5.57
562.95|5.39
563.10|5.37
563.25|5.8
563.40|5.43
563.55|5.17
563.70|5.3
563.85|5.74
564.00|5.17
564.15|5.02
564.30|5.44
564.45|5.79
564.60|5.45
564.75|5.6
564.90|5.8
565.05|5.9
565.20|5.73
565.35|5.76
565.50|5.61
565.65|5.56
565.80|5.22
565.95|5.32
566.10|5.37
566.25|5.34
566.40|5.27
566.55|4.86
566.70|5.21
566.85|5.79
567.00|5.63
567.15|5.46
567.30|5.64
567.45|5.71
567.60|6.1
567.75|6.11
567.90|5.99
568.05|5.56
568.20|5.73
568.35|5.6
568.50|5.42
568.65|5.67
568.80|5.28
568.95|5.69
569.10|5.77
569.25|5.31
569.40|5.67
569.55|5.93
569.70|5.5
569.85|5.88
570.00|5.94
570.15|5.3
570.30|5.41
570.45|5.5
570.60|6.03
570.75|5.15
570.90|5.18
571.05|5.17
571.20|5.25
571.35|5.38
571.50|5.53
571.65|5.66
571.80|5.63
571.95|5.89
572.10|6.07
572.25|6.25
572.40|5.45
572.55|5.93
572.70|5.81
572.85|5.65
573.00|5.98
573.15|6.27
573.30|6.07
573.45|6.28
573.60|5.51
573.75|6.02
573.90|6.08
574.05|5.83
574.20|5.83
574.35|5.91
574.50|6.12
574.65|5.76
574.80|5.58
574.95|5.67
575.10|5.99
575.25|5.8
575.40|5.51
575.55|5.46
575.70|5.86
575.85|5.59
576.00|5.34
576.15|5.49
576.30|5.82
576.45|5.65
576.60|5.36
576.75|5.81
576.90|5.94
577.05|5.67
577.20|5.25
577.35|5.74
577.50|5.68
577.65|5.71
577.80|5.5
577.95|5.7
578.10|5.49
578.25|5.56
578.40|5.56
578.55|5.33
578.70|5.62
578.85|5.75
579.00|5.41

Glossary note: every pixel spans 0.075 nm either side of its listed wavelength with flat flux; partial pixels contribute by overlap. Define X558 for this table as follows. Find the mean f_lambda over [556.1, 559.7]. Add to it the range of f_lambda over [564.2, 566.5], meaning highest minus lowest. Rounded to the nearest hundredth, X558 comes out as 6.12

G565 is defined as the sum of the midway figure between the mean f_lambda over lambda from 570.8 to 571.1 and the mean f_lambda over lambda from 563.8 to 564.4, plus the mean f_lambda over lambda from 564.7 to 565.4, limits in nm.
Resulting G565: 11.0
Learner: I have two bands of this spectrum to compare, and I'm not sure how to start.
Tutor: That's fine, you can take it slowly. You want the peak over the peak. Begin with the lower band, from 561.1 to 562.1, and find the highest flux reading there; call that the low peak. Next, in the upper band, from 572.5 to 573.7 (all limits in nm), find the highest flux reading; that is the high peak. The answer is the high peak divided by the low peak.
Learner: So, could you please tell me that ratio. 1.09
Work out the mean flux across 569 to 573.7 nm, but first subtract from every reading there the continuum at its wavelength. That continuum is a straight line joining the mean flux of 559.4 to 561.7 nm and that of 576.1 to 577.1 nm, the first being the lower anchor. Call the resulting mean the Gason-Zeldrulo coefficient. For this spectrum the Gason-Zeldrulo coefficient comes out 0.05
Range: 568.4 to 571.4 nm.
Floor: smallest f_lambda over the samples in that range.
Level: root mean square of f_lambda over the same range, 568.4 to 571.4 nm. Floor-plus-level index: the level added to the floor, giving 10.7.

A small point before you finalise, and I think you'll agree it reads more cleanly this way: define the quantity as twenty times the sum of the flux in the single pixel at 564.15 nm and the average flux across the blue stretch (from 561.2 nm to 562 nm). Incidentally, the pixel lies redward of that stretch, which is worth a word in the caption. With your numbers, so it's 208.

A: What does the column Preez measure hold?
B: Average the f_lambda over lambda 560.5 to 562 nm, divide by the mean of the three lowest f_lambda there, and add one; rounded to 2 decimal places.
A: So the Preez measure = 2.07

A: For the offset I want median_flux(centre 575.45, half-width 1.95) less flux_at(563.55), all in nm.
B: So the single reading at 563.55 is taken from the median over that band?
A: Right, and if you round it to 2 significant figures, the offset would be 0.58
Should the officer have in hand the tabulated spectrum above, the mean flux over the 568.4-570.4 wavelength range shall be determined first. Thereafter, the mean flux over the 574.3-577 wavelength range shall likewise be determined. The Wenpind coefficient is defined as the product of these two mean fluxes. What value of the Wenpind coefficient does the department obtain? 31.9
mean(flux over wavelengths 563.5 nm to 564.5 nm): 5.4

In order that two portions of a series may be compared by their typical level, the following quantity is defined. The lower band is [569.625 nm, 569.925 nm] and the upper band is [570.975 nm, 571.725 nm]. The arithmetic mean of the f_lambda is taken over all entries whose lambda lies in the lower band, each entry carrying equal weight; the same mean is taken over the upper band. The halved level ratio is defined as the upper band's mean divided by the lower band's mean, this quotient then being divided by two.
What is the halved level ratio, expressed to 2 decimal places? 0.47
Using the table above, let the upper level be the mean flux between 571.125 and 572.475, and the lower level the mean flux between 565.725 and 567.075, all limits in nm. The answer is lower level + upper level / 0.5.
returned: 16.69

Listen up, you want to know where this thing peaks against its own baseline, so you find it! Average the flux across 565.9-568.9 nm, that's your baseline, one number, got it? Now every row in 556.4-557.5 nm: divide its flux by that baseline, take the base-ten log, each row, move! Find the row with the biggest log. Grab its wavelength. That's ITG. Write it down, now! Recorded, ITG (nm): 557.10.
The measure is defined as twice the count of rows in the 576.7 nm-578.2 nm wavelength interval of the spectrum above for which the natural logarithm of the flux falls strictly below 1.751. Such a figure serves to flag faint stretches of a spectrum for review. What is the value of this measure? 16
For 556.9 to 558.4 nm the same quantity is 12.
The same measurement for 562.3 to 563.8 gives 16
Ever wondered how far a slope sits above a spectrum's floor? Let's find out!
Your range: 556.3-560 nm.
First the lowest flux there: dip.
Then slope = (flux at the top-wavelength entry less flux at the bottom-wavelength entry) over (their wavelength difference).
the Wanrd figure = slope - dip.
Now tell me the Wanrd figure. -5.06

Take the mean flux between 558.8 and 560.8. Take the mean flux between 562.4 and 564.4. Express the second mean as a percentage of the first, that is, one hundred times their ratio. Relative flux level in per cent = 101.0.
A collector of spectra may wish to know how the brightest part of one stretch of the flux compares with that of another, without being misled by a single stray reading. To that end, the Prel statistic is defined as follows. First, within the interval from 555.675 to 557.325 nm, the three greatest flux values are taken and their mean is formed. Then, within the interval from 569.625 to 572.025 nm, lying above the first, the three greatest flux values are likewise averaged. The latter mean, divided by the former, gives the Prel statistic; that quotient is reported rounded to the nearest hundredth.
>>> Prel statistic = 1.03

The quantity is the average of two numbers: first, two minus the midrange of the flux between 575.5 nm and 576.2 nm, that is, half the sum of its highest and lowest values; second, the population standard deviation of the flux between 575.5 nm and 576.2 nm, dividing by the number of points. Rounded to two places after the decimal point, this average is -1.71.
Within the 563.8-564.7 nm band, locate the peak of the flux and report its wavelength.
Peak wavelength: 564.45 nm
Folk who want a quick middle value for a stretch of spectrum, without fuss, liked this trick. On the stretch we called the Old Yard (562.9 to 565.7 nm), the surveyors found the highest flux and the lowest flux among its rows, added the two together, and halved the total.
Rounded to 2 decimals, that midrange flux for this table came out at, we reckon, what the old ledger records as 5.46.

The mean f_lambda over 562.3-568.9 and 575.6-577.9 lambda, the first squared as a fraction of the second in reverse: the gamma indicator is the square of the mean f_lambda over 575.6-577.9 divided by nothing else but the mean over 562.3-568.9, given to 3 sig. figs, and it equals 5.72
